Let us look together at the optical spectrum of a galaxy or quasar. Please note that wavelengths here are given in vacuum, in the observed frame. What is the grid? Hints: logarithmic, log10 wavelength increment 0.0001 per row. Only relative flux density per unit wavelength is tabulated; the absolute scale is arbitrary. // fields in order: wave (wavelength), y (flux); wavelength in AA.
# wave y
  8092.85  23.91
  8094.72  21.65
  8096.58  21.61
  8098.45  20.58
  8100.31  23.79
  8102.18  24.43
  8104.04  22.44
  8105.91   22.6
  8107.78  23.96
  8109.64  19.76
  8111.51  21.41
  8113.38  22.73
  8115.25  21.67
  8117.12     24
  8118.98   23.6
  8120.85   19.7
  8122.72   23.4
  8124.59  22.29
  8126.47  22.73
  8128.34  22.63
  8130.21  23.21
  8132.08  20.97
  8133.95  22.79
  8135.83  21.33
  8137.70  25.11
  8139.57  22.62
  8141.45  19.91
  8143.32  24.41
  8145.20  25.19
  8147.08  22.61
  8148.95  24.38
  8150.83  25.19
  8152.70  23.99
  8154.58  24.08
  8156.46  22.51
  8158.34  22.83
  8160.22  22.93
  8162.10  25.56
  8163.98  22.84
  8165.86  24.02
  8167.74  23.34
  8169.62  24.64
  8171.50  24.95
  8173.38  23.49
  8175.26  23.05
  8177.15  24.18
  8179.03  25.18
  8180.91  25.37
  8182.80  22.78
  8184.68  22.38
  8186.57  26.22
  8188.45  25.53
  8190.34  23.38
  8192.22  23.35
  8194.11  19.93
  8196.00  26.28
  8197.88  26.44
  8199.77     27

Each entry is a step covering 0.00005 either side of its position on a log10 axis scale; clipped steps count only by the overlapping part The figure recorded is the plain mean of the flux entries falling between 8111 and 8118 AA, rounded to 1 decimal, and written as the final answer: 22.5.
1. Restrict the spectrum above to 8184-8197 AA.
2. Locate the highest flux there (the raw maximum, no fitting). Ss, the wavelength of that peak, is 8196.00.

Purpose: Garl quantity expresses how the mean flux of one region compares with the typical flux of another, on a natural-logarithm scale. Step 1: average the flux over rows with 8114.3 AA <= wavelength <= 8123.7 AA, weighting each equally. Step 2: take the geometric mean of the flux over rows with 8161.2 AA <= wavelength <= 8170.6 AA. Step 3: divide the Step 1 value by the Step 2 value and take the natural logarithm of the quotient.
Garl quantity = -0.068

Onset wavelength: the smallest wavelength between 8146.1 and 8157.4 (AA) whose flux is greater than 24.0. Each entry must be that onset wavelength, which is 8148.95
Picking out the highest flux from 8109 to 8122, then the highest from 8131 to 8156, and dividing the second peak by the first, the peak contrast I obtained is 1.050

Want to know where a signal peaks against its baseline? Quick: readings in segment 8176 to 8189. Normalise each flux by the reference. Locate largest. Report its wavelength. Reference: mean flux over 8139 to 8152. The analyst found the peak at 8186.57 AA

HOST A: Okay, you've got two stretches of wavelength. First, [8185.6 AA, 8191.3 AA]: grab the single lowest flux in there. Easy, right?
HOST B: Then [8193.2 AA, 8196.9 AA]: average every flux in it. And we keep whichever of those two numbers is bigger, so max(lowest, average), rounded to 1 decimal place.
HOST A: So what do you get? 23.4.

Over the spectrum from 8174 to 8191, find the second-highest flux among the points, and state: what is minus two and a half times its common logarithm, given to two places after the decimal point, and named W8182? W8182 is -3.52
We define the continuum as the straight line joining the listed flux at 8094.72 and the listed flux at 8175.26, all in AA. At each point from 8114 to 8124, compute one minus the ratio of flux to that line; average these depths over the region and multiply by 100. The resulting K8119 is -1.8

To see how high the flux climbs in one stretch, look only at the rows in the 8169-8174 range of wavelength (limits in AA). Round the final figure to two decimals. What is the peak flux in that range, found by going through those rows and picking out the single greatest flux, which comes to 24.95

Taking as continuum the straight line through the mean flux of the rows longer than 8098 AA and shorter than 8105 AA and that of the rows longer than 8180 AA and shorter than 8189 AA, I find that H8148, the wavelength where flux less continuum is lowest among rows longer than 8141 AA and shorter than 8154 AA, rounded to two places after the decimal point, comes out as 8141.45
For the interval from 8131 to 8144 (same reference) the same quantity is 8141.45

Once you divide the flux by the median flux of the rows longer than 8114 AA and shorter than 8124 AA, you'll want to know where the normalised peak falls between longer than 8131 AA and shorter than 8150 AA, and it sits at 8145.20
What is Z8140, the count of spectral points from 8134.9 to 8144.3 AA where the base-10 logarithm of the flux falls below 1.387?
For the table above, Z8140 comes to 3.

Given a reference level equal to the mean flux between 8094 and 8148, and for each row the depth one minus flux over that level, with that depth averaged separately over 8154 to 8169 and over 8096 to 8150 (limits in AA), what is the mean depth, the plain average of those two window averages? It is -0.024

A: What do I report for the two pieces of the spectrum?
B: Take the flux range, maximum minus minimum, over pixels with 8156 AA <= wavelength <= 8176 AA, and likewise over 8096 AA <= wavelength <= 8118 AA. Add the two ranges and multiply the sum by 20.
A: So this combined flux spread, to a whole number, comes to 154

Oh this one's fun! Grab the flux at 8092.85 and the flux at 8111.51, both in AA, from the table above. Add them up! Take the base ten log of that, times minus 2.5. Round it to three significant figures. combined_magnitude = -4.14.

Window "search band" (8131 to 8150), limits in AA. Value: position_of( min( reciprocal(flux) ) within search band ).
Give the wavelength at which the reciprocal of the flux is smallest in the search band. 8145.20 AA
